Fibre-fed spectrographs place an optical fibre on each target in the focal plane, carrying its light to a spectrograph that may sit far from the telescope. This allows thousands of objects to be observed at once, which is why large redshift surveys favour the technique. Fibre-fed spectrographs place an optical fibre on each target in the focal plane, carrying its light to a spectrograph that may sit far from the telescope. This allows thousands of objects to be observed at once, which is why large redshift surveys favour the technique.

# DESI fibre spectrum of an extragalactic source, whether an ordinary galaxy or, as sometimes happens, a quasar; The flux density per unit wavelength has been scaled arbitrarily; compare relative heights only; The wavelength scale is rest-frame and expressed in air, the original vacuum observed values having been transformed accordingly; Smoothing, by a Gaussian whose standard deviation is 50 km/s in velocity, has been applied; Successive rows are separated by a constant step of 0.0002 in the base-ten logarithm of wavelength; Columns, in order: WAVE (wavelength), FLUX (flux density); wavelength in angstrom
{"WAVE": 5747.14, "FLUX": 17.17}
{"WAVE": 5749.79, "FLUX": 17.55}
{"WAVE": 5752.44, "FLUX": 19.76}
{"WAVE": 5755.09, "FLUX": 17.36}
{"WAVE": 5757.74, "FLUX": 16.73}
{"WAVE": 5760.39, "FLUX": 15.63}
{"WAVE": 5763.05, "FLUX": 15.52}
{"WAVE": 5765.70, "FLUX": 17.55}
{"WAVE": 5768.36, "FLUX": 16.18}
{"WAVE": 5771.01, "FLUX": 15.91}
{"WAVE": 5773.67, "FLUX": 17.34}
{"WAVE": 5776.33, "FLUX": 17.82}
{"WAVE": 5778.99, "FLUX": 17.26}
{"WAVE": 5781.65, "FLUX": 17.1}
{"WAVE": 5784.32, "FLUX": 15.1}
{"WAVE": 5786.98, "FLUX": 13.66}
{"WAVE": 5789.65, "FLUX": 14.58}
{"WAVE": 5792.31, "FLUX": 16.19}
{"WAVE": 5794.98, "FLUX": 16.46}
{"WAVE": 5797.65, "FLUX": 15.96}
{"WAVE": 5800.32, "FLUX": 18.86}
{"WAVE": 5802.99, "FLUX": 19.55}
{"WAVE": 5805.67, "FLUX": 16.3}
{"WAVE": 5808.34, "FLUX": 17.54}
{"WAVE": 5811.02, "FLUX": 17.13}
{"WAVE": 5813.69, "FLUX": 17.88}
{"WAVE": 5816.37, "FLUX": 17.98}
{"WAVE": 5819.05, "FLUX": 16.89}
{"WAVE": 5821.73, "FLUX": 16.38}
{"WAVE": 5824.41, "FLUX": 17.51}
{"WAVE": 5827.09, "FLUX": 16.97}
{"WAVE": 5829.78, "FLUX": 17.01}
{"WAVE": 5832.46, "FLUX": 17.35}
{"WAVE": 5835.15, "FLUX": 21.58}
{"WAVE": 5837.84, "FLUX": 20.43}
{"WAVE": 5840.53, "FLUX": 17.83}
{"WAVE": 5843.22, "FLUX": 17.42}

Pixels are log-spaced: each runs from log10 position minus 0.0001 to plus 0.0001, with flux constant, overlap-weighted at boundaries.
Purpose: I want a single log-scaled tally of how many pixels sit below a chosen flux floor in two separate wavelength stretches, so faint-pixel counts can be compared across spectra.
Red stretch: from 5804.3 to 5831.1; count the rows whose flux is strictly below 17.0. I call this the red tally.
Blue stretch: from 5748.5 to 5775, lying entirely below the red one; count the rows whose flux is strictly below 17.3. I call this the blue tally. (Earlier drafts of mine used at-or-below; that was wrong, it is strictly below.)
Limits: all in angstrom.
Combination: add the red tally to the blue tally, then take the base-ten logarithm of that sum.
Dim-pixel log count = 0.95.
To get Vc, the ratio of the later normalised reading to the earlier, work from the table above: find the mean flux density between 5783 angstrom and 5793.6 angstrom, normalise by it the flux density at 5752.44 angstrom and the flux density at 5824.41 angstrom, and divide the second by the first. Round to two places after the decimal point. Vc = 0.89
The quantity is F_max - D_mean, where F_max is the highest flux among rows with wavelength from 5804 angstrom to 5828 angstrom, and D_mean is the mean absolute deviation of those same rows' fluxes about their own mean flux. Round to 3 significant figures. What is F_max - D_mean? 17.5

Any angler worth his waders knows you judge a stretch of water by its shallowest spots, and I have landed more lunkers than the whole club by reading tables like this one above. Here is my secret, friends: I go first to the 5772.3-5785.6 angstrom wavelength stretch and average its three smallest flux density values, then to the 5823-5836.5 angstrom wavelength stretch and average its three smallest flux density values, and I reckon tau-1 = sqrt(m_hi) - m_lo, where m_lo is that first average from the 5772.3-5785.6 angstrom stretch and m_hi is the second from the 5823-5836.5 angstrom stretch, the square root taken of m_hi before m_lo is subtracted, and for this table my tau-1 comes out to -12.4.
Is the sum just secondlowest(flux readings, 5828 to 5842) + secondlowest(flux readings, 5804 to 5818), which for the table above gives 34.5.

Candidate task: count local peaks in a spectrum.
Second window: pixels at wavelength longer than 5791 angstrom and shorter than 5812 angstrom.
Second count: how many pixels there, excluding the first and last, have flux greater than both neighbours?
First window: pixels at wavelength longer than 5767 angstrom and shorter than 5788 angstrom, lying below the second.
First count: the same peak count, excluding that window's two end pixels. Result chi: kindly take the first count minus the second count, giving -2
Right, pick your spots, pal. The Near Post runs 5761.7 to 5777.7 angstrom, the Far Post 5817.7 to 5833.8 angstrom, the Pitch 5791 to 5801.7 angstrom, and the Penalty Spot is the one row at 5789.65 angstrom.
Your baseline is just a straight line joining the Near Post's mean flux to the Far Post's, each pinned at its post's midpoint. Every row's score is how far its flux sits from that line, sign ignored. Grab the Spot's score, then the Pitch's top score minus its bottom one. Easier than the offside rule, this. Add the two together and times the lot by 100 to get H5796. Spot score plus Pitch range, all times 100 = 383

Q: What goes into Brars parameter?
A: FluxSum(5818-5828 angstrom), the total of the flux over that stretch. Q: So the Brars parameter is 68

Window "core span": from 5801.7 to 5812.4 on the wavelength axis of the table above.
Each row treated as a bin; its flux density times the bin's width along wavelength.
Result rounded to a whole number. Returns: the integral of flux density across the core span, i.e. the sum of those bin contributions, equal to 189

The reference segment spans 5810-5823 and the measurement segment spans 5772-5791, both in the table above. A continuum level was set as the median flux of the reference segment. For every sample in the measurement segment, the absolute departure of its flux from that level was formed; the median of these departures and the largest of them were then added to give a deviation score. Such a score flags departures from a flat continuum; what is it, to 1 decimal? 4.2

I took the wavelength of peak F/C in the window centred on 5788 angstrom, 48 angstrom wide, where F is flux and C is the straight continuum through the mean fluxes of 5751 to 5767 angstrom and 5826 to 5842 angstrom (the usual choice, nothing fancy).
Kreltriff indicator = 5802.99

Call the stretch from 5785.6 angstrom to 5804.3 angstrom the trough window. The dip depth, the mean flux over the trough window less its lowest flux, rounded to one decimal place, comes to 2.8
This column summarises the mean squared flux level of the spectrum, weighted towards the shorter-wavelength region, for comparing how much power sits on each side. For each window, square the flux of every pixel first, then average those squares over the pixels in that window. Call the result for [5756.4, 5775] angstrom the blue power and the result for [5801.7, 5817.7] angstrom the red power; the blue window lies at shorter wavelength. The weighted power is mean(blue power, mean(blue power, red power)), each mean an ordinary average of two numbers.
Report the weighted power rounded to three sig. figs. 281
